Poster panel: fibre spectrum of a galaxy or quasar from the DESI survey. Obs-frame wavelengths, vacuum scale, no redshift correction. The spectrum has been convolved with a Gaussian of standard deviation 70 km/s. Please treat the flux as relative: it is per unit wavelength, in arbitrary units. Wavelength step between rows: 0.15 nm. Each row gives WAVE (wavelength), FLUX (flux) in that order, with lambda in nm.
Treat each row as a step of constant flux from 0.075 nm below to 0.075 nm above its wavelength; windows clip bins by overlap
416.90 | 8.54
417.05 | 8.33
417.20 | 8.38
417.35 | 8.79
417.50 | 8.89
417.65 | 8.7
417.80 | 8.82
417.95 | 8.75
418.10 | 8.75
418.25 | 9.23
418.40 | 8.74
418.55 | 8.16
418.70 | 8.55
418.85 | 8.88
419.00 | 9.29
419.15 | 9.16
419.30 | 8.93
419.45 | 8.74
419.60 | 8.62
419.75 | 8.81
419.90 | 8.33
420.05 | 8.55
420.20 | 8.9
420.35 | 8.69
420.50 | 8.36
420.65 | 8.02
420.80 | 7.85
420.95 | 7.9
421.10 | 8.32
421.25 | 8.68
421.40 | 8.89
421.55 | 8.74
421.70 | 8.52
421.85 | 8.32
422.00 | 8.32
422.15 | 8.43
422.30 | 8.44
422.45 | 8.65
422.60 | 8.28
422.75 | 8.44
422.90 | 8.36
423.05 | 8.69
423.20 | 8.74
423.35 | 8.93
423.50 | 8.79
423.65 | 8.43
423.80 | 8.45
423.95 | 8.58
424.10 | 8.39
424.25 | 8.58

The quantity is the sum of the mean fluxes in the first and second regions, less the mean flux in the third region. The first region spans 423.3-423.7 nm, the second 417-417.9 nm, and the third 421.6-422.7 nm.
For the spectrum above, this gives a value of 8.95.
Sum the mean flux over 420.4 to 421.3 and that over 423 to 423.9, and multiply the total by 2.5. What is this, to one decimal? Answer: 42.1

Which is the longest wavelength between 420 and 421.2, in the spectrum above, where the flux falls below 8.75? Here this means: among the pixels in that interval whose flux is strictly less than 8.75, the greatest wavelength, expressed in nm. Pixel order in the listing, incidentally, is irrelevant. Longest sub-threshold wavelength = 421.10 nm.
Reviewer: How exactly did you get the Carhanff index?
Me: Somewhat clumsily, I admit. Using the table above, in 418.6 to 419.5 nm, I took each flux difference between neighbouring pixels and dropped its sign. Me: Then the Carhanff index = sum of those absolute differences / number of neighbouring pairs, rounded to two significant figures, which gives 0.26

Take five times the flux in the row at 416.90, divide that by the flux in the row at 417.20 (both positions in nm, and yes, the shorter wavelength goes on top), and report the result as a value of 5.10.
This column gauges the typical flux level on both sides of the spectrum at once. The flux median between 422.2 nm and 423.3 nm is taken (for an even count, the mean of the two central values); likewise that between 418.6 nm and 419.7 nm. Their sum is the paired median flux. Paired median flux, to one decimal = 17.3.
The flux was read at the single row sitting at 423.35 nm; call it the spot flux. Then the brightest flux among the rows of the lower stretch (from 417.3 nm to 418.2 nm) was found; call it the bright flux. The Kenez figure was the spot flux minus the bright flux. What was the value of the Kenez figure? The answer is 0.0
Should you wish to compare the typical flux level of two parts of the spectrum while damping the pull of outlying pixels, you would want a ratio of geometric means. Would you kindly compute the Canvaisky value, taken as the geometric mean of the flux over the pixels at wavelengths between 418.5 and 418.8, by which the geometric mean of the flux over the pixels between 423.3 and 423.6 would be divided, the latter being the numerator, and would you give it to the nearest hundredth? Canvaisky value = 1.06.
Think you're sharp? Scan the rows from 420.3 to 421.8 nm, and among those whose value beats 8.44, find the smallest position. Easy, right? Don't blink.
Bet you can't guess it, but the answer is 420.35 nm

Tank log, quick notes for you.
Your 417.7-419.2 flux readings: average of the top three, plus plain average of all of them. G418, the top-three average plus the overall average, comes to 18.1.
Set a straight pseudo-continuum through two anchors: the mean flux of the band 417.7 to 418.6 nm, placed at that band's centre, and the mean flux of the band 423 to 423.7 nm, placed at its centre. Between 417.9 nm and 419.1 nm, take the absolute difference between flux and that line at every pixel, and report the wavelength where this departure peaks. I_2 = 418.55 nm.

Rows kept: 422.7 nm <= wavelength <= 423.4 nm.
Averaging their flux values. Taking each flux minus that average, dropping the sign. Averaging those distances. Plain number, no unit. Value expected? 0.186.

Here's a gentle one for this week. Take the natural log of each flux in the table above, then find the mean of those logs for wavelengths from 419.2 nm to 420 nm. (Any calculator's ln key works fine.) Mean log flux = 2.16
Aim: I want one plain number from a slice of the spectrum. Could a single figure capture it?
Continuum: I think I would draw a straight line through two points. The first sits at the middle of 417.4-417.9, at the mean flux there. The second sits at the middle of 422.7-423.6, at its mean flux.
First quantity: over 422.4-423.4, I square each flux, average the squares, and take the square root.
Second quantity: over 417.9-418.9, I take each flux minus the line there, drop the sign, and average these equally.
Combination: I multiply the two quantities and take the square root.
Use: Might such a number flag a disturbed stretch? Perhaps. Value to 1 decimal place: 1.4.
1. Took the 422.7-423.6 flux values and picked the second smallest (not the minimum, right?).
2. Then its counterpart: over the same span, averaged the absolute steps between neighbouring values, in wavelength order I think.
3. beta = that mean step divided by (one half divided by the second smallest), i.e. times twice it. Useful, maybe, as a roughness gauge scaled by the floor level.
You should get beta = 2.7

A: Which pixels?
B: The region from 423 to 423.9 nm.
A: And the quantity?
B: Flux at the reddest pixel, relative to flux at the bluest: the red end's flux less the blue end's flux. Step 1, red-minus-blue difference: -0.24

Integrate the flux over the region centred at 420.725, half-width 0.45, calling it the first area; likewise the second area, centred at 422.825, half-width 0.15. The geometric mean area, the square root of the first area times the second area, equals 4.3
